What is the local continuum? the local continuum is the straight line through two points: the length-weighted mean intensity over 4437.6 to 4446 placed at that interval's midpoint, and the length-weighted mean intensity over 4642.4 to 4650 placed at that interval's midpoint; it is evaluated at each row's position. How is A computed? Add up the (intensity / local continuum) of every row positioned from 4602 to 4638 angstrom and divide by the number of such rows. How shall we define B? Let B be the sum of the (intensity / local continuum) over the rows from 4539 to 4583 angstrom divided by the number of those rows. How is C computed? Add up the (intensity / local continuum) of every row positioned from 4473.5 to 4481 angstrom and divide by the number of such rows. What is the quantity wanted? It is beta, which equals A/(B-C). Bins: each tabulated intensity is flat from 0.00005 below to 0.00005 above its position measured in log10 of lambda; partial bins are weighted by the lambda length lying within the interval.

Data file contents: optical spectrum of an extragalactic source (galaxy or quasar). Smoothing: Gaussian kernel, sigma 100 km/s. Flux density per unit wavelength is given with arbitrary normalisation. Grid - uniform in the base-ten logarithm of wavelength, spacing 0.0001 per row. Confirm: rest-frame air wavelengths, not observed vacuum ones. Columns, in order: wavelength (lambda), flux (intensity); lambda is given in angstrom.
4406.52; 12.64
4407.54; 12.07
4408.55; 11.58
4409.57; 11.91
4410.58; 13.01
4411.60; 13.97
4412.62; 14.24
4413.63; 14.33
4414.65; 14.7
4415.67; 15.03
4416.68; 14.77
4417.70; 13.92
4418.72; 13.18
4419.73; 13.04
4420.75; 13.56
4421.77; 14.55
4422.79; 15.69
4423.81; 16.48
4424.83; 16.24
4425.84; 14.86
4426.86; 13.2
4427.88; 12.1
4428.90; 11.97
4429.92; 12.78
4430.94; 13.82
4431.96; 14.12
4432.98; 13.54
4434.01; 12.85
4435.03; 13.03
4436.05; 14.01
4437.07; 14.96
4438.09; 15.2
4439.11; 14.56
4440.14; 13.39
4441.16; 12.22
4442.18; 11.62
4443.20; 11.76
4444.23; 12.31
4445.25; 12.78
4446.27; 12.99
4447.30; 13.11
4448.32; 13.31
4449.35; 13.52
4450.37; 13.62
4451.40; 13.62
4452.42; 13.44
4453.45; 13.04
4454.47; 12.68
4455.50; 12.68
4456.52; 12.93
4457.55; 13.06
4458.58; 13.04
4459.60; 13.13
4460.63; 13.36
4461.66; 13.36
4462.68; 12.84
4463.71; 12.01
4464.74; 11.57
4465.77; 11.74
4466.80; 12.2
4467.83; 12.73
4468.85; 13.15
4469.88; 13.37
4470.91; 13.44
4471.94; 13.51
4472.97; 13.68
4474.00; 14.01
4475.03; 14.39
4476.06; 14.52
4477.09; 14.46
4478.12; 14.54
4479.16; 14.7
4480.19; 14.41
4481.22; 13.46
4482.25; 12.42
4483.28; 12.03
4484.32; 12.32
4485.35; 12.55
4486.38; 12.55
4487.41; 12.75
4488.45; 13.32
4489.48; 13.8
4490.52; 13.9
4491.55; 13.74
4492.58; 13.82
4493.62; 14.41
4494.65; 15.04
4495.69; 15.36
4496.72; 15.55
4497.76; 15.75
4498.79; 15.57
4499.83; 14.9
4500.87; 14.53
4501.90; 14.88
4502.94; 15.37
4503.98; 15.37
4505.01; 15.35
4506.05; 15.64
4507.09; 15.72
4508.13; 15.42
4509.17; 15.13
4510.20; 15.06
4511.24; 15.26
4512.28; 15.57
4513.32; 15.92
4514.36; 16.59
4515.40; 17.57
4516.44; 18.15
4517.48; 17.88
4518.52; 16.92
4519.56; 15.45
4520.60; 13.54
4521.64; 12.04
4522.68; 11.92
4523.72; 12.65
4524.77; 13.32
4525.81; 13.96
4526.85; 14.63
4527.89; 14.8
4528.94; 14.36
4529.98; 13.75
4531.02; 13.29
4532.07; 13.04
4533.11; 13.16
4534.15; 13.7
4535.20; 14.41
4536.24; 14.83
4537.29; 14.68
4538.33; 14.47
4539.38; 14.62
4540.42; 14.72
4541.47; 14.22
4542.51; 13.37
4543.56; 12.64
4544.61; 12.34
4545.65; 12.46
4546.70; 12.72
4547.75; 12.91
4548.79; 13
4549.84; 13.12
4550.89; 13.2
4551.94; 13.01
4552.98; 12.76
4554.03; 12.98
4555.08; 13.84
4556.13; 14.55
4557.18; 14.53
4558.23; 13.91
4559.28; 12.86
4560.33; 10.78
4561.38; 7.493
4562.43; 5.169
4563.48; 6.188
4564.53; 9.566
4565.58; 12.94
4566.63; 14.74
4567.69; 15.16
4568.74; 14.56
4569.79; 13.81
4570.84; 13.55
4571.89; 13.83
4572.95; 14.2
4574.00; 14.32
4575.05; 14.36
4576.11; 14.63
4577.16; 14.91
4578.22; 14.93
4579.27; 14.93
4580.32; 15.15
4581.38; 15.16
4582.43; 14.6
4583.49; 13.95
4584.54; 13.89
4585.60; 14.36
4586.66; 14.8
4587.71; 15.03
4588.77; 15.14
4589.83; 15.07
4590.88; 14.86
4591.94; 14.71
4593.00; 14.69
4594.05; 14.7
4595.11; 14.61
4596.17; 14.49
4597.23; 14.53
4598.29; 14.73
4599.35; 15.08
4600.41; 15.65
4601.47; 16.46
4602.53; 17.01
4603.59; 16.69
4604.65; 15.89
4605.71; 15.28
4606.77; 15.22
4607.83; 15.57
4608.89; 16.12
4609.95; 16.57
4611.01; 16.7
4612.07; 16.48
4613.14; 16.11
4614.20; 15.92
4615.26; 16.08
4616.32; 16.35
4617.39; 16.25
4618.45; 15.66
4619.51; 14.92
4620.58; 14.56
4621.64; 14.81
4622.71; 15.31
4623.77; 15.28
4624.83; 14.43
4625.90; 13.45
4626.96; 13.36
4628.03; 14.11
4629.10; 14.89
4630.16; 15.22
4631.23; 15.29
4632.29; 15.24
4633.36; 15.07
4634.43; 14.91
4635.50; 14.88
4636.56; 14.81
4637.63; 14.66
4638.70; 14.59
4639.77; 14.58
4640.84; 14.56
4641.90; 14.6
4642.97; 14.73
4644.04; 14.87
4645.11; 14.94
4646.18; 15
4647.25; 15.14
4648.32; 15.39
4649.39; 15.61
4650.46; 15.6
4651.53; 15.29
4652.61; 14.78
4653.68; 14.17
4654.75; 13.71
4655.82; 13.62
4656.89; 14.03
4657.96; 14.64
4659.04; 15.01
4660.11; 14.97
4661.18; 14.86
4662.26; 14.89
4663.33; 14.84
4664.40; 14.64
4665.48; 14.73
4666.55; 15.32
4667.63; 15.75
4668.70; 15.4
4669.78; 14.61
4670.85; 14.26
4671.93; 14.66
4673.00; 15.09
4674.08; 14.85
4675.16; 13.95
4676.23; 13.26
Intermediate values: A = 1.04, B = 0.93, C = 1.082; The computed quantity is -7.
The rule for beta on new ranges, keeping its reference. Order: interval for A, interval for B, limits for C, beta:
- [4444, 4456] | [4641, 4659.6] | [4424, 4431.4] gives -12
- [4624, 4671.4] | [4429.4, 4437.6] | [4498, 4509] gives -15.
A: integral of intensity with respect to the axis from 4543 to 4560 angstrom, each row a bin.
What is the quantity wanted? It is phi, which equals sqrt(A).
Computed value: 14.9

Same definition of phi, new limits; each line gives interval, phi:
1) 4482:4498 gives 14.8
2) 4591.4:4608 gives 15.9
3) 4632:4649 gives 15.9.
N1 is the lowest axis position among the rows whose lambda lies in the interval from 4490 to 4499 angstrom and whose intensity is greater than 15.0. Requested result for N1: 4494.65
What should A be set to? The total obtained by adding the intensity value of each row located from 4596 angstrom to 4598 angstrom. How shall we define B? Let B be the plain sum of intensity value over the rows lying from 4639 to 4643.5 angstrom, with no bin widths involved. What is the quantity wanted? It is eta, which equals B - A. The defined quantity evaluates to 29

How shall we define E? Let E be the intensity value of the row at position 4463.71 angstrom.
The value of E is 12.01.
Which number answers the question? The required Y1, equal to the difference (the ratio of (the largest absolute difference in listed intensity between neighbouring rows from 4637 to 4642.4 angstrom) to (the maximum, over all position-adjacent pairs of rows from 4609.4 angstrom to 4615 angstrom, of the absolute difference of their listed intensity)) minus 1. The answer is -0.81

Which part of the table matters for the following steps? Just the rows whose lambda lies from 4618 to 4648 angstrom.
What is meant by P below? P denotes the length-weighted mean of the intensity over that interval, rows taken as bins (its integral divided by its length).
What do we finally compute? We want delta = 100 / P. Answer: 6.76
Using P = 14.8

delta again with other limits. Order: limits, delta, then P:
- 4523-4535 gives 7.31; 13.7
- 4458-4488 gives 7.59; 13.2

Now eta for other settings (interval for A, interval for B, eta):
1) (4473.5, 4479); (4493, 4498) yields 4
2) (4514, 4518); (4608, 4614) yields 12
